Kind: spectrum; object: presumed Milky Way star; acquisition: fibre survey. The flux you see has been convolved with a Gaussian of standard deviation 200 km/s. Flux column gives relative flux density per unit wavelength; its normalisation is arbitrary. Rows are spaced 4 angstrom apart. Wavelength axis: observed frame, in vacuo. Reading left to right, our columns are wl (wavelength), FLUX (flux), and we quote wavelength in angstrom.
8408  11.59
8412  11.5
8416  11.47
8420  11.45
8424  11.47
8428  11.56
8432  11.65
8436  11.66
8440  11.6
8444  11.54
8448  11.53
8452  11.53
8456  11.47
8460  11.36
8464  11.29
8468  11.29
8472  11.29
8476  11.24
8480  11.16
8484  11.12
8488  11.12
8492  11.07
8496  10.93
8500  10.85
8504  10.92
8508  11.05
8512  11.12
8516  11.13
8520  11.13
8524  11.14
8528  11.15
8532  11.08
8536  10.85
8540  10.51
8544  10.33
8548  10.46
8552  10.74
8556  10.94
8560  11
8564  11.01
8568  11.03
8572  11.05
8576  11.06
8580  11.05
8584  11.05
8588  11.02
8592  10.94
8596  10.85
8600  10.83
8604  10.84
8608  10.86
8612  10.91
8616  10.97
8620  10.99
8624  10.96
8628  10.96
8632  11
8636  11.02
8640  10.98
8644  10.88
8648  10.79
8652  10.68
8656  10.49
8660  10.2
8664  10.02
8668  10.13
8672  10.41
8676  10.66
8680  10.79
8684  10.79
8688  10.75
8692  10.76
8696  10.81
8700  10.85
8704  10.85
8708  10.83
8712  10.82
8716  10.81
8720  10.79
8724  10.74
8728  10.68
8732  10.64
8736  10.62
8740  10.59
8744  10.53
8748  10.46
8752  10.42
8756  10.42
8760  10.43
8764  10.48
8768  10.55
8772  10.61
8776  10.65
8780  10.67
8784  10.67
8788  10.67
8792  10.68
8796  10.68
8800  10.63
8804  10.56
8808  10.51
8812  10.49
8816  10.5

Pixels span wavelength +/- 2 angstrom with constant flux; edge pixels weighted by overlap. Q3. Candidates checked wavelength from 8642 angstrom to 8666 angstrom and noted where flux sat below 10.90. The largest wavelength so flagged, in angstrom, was 8664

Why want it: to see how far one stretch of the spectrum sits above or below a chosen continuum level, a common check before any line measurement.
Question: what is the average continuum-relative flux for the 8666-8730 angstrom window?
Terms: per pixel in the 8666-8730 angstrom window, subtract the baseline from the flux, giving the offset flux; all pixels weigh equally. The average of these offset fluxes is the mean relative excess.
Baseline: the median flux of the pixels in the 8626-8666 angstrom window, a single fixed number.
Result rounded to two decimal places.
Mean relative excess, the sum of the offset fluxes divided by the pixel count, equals -0.12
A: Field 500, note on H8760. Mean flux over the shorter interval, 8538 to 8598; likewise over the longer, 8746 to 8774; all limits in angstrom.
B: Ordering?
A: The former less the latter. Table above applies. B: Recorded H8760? 0.39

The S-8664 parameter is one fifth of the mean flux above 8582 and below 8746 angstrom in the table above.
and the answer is 2.15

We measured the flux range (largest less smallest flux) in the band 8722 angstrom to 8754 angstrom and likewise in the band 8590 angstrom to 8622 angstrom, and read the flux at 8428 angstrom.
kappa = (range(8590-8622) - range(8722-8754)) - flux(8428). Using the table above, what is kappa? -11.7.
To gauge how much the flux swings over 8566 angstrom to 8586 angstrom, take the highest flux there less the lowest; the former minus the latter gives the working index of 0.0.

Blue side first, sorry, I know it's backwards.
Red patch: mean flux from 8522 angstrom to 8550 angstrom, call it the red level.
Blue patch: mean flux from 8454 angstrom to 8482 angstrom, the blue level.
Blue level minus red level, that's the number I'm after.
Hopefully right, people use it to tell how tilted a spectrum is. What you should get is 0.51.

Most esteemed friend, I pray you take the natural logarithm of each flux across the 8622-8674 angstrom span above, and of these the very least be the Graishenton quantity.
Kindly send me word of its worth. 2.30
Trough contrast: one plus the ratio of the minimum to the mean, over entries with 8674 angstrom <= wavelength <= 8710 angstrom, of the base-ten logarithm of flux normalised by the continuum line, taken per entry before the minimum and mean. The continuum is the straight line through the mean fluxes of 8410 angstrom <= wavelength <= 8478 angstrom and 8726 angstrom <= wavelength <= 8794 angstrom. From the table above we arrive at -6.1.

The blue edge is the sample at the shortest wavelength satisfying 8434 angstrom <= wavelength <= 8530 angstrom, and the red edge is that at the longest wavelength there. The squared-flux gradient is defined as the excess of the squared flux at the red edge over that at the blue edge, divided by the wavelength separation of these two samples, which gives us -0.13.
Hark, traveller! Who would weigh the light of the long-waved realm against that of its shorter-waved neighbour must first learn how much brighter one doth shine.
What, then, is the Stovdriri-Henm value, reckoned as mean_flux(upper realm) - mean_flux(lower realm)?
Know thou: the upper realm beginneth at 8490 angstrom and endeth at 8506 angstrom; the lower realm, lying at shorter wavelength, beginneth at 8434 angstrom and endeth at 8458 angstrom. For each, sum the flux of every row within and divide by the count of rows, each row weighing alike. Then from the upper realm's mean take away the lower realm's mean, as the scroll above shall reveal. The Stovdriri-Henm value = -0.61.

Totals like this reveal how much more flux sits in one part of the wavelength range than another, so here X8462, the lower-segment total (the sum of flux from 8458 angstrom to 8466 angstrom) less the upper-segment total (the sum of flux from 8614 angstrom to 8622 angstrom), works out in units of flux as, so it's 0.69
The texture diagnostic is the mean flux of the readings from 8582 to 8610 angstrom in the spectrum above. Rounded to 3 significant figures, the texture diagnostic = 10.9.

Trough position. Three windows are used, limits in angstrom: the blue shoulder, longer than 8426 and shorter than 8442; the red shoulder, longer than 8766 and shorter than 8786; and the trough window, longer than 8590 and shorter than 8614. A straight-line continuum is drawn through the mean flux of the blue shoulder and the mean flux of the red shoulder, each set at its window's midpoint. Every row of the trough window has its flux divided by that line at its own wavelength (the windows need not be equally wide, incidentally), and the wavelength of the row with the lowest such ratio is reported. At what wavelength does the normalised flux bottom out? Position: 8600 angstrom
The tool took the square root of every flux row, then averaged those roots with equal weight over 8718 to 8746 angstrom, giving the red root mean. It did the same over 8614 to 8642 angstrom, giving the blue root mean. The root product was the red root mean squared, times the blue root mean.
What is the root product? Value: 35.3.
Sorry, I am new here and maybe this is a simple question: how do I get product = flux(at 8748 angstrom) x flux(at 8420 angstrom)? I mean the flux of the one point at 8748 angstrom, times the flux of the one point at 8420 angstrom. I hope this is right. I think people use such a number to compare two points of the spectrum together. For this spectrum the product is 120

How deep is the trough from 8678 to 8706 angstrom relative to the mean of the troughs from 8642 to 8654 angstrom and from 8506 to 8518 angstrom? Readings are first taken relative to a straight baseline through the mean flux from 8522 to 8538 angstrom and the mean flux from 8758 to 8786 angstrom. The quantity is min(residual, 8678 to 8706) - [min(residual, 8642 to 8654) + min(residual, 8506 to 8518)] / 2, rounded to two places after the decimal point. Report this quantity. 0.10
